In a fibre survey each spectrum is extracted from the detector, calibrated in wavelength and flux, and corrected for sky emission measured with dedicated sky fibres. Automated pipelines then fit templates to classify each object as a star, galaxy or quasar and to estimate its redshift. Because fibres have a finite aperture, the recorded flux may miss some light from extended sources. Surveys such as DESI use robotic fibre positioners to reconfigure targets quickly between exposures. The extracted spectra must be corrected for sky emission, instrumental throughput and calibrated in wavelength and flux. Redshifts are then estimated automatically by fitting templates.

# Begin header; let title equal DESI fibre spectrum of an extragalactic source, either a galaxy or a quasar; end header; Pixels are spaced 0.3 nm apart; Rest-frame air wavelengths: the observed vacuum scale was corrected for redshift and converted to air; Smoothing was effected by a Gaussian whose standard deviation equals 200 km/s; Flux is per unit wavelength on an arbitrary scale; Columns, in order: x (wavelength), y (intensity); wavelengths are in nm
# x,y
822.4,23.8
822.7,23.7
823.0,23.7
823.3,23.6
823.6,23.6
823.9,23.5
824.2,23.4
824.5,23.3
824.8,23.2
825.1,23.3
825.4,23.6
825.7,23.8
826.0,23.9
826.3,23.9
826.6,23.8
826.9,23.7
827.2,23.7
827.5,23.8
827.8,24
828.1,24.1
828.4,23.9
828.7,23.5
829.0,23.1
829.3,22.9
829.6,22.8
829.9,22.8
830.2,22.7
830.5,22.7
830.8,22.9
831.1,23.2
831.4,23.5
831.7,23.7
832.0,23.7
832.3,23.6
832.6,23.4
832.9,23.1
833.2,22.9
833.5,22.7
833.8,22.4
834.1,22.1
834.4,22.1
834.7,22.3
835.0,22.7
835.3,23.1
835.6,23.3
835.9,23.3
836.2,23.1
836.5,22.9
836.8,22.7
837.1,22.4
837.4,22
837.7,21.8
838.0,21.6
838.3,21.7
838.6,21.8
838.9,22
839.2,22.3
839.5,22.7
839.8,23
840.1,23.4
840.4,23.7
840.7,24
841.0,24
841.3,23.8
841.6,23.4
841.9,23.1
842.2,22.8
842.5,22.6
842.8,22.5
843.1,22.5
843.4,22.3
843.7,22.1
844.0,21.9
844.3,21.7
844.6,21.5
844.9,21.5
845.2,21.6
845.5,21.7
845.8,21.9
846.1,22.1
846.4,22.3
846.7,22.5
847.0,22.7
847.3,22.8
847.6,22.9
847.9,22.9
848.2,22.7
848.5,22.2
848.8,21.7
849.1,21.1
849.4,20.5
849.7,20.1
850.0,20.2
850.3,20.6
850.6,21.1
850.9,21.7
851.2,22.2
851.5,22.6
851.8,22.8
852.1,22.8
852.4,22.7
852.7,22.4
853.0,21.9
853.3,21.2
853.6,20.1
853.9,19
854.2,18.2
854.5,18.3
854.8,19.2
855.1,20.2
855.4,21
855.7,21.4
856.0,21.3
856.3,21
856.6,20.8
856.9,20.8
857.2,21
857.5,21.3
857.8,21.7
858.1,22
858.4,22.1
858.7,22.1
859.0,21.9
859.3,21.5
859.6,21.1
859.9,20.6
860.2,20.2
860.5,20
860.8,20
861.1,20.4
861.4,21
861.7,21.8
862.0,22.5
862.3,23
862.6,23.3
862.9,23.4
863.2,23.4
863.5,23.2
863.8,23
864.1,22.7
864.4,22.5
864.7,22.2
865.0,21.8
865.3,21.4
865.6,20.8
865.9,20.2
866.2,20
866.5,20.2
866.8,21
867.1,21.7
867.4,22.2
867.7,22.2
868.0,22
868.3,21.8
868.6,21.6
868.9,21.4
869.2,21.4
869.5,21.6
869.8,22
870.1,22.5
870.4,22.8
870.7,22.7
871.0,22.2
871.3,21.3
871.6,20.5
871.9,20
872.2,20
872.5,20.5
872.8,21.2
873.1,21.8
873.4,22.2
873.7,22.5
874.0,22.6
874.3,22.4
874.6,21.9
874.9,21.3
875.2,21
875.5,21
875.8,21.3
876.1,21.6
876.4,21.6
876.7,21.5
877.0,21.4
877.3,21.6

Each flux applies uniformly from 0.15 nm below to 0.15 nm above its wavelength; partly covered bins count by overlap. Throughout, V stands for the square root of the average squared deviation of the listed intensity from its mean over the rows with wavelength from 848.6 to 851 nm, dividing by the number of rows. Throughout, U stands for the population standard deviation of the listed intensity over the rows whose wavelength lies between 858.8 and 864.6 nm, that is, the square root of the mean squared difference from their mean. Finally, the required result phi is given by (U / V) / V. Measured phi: 3.5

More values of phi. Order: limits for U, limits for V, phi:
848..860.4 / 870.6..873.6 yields 1.3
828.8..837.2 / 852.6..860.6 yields 0.4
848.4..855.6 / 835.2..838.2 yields 3.8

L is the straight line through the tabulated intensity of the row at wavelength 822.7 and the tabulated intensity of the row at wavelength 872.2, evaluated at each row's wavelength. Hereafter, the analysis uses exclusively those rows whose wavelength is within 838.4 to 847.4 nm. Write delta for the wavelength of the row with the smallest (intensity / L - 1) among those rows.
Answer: 838.6 nm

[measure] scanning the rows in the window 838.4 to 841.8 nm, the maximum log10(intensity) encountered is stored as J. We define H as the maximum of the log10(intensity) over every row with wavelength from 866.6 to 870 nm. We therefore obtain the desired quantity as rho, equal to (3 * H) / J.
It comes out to 2.926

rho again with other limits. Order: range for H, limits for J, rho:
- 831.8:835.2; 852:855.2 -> 3.037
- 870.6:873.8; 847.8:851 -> 2.992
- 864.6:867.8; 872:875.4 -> 2.983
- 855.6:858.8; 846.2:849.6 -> 2.966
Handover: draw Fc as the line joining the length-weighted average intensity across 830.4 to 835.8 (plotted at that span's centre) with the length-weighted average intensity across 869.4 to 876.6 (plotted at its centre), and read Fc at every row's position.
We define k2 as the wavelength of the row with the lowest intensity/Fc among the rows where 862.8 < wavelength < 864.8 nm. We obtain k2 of 864.7 nm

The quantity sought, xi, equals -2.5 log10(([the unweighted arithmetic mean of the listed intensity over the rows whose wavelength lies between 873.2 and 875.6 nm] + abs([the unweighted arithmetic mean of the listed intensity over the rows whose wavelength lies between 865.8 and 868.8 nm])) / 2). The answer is -3.33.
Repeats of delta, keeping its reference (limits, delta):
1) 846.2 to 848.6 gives 846.4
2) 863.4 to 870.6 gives 866.2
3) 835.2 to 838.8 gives 838.0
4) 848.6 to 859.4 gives 854.2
